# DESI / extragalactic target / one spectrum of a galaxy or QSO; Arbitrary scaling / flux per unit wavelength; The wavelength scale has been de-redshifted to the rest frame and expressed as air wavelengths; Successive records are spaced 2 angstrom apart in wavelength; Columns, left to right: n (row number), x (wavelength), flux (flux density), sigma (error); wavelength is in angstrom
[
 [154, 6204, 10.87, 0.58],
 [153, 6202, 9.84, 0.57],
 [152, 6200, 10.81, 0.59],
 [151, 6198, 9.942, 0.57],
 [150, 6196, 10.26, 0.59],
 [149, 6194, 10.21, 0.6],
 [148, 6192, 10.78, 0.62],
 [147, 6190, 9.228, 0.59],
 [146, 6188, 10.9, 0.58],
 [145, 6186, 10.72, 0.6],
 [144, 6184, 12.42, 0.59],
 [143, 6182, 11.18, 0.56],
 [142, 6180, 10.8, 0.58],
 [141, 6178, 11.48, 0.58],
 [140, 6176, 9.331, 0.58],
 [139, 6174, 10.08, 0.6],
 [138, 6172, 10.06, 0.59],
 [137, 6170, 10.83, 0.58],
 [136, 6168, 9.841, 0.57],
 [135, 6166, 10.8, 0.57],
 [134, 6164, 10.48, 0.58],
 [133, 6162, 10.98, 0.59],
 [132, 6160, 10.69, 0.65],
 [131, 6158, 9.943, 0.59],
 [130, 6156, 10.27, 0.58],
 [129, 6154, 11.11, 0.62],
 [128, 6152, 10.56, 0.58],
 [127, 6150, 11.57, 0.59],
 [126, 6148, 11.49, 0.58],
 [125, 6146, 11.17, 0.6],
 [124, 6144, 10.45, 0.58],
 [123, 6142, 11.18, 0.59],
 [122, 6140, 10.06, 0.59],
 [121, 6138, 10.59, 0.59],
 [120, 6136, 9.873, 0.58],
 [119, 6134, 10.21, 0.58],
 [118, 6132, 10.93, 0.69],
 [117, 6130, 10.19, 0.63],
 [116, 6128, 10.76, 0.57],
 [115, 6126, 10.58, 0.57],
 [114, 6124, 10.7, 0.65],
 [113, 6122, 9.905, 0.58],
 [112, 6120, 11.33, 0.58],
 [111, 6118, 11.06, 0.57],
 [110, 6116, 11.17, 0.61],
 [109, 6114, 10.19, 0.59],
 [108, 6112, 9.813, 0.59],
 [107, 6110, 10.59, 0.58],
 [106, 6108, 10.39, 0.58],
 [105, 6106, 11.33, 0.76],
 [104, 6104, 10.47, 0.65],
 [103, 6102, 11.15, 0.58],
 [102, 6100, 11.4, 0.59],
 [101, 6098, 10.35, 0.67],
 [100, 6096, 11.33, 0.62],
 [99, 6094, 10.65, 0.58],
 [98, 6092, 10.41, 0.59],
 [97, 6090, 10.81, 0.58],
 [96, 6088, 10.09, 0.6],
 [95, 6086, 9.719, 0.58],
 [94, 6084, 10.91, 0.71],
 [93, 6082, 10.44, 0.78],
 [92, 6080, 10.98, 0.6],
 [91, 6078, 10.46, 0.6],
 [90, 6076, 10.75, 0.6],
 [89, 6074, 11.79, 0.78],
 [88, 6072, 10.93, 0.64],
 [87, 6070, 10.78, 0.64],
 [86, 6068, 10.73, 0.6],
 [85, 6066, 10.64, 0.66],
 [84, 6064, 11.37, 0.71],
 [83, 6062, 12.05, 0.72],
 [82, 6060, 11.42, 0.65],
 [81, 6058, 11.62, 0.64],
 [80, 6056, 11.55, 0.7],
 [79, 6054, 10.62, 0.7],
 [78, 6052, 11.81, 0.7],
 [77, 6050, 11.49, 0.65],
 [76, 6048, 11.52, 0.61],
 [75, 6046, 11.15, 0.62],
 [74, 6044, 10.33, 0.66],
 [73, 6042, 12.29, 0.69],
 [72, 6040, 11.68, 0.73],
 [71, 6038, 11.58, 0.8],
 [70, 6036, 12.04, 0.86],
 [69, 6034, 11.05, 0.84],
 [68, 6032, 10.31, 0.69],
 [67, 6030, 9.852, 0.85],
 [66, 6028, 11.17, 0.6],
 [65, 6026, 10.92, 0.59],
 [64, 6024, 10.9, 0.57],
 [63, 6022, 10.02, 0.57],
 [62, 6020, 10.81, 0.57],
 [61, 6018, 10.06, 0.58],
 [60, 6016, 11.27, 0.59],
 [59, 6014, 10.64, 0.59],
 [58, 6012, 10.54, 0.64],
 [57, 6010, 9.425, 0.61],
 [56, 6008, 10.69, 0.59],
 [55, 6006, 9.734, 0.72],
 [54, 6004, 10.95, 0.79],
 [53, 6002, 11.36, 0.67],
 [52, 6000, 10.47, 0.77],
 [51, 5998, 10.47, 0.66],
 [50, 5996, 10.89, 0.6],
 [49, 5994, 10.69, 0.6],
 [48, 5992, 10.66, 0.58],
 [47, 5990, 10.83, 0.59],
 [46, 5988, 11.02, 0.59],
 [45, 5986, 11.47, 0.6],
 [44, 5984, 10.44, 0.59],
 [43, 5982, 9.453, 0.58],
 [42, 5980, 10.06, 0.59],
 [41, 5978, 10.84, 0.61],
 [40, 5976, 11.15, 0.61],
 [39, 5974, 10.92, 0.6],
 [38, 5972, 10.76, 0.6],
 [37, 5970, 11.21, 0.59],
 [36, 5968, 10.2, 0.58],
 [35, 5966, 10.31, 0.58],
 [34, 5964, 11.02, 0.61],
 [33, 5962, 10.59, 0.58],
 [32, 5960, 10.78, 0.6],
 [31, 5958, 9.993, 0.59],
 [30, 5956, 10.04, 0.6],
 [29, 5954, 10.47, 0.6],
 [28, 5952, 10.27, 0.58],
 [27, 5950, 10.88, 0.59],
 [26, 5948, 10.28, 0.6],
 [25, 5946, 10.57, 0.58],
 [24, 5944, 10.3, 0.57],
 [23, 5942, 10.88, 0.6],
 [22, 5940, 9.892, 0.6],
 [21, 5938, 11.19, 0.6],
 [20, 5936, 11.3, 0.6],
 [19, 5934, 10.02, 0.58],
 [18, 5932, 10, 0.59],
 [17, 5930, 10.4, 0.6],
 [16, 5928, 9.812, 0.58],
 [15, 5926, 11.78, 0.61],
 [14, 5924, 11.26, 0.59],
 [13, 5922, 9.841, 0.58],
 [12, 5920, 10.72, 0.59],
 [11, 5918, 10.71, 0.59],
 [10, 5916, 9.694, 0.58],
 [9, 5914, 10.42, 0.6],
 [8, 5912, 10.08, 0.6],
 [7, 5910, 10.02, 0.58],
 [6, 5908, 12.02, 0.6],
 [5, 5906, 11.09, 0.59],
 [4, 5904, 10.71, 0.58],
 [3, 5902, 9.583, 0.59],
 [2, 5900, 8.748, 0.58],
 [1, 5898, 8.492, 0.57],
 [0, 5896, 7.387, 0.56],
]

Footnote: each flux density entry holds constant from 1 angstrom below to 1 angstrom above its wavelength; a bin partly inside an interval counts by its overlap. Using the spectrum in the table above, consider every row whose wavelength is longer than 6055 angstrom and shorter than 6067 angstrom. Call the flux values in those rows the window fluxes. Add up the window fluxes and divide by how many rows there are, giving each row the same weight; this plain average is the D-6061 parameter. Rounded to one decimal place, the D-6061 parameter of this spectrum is 11.4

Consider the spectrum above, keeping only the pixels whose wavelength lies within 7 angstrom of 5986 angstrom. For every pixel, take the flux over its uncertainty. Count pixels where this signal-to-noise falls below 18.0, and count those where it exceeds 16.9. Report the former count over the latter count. 0.5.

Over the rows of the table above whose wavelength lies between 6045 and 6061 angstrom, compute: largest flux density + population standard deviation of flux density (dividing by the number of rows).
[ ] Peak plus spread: 12.2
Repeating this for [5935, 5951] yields 11.8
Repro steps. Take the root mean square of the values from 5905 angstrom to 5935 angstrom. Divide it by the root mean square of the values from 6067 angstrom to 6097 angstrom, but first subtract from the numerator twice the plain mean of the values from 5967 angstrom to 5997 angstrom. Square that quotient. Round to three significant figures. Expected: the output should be 1.03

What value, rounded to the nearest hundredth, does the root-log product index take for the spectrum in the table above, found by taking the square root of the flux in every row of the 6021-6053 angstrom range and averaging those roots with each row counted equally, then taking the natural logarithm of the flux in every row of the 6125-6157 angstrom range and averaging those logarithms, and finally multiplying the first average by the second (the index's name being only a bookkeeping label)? 7.90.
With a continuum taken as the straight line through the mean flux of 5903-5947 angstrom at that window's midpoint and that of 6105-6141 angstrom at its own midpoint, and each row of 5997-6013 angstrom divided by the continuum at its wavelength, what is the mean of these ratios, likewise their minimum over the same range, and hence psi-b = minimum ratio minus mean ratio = -0.097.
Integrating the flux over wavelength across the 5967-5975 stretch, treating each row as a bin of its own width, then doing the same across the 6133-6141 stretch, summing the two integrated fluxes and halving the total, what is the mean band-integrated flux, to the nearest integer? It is 84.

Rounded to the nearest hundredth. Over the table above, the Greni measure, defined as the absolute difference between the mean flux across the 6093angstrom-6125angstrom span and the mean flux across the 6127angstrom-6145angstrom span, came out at 0.27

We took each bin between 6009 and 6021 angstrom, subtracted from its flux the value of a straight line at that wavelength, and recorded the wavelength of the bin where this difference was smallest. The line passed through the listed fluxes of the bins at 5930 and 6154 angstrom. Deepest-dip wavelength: 6010 angstrom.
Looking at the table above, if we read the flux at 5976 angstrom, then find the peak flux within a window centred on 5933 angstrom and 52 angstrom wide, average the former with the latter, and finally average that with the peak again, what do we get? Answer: 11.8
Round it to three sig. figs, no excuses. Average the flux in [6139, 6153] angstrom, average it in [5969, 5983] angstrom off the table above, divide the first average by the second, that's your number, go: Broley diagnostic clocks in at 1.03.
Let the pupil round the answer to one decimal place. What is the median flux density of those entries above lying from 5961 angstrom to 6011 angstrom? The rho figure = 10.7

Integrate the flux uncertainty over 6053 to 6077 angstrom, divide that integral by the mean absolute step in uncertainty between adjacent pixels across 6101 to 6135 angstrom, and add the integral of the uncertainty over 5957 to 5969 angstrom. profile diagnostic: 321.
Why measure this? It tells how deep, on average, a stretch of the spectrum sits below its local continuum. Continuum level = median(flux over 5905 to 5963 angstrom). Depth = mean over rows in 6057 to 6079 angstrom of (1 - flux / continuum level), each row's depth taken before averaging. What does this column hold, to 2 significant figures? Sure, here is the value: -0.069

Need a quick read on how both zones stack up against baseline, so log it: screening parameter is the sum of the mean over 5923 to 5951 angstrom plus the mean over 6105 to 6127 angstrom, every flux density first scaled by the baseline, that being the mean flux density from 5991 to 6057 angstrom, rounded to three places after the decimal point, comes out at 1.954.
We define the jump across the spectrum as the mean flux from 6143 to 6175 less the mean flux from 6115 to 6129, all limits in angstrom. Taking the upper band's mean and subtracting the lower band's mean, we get -0.14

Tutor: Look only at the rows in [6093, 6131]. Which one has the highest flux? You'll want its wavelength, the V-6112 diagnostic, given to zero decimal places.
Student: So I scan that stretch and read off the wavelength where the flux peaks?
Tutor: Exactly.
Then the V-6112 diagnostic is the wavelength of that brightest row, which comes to 6100 angstrom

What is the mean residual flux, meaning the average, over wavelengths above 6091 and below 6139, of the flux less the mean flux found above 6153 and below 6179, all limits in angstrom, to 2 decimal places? 0.19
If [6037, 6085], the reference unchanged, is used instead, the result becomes 0.75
